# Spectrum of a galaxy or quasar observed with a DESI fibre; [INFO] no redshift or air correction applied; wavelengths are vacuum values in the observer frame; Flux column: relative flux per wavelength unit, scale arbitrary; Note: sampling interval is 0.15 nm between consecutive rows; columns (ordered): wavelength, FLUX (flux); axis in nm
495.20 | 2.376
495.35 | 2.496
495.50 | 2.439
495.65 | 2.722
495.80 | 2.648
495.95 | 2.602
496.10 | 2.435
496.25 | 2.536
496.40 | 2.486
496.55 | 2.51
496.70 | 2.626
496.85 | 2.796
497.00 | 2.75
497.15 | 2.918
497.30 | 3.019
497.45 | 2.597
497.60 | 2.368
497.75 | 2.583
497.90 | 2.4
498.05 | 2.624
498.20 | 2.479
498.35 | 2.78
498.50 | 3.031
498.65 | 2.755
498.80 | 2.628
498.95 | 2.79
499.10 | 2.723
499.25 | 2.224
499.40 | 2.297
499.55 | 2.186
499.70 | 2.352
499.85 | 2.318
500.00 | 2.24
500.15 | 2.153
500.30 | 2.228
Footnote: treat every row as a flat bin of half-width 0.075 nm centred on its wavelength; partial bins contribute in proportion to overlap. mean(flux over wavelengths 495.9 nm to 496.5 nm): 2.51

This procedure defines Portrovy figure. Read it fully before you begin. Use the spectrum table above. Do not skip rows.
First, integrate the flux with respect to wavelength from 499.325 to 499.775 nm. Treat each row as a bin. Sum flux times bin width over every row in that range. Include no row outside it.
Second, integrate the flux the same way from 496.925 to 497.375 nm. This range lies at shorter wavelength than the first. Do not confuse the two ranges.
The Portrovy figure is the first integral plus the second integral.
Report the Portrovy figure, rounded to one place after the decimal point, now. 2.3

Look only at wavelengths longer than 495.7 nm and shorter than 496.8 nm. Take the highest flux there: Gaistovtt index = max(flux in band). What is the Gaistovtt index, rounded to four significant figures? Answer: 2.648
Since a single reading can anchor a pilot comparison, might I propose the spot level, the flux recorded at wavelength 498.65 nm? 2.755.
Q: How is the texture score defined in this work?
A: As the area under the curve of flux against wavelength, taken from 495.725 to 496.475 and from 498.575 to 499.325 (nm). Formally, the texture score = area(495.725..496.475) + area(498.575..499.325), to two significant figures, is 3.9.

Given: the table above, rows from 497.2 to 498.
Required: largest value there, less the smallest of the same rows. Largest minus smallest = 0.65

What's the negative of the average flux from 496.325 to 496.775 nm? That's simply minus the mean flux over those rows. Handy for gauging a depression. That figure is -2.54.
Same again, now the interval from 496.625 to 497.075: -2.72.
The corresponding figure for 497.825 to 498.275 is -2.50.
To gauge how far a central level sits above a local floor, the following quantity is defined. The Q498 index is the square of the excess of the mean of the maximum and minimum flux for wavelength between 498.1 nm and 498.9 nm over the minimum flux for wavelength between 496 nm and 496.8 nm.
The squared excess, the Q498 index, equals 0.10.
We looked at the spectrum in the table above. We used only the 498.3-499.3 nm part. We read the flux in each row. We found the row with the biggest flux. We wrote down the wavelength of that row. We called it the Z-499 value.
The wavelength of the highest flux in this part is 498.50 nm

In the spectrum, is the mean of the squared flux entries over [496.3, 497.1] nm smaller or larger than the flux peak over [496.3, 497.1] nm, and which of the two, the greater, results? 7.0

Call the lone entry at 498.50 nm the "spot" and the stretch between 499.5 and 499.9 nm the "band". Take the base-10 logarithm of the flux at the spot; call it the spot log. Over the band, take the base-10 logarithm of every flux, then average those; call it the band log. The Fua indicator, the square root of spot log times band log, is 0.416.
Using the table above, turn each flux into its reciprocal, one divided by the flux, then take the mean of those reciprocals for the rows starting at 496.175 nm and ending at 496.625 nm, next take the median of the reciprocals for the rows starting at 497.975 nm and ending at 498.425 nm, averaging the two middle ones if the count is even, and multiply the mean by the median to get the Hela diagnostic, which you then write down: 0.152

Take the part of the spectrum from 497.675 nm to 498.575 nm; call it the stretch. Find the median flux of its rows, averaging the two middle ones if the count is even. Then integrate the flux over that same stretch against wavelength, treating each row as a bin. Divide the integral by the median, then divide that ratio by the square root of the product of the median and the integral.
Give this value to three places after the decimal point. 0.368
